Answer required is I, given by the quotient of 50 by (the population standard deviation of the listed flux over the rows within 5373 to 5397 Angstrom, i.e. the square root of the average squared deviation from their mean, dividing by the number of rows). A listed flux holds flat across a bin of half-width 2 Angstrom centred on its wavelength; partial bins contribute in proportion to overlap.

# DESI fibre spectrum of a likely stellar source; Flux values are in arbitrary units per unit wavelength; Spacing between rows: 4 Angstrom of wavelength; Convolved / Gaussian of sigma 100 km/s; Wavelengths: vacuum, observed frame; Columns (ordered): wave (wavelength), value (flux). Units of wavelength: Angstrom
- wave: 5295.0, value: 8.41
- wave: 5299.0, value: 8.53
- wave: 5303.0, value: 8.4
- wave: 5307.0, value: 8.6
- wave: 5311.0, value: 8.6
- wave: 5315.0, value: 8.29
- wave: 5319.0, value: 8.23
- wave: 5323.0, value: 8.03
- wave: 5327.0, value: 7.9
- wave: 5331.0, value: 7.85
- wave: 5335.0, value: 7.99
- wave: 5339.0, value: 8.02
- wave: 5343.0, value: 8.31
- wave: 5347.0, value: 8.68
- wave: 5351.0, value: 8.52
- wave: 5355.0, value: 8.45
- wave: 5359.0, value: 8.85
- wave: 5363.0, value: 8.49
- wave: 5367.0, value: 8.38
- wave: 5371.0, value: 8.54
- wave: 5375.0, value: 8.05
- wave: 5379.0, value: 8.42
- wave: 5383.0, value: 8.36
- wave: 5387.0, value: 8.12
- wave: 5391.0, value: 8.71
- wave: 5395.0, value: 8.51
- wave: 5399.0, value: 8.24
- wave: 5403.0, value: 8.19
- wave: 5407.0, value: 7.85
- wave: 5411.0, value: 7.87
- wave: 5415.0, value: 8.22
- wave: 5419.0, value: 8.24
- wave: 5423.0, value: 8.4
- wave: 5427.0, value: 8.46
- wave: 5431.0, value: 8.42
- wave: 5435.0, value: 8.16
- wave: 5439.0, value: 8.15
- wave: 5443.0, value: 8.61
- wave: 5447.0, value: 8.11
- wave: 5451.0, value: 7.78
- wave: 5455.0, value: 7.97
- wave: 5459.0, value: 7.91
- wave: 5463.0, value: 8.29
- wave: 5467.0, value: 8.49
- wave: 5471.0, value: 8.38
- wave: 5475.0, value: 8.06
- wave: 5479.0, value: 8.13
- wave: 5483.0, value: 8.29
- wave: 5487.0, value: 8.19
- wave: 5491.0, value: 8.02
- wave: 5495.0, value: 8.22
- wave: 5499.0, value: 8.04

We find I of 223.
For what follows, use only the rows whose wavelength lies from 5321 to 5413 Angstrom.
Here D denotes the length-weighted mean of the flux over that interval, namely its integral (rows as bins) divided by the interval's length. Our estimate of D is 8.28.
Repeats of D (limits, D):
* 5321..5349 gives 8.11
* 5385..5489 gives 8.22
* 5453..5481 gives 8.18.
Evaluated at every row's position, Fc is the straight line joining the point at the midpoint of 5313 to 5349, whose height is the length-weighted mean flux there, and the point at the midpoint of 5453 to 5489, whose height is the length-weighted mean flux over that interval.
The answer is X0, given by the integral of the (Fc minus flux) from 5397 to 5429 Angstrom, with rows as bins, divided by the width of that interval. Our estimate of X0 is -0.01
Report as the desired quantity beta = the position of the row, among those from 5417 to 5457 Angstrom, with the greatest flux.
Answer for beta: 5443.0 Angstrom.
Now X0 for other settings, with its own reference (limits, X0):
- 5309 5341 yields 0.03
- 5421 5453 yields -0.08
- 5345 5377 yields -0.34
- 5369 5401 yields -0.21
